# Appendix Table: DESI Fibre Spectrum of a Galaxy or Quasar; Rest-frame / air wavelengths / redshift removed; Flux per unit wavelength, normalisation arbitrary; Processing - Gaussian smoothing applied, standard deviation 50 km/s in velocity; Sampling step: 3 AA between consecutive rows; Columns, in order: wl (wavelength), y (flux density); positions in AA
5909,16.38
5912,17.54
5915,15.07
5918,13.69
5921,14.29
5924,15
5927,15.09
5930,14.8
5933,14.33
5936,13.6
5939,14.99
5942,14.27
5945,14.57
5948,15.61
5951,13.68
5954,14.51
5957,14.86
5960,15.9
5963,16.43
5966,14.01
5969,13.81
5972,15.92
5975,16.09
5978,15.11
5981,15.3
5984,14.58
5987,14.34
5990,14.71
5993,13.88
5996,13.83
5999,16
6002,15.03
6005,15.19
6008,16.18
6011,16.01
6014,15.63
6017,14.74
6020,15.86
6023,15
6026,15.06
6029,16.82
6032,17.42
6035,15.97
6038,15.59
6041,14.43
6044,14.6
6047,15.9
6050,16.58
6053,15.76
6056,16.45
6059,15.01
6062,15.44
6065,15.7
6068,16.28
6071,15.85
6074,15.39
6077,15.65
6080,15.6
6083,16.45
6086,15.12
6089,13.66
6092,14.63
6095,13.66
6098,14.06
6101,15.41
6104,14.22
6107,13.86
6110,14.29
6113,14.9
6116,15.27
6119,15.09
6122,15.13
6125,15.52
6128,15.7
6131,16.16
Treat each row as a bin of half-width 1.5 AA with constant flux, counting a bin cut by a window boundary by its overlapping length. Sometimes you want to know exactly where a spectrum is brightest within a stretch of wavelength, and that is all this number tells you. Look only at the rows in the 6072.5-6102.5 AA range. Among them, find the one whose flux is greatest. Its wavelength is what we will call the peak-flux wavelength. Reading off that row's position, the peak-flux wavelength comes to 6083 AA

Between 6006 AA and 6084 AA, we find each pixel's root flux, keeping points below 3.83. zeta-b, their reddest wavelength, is 6044 AA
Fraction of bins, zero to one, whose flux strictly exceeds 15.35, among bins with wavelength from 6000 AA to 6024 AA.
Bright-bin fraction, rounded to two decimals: 0.50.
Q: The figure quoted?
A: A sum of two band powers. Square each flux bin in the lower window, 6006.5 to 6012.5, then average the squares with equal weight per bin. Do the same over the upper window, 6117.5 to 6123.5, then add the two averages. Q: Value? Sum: 487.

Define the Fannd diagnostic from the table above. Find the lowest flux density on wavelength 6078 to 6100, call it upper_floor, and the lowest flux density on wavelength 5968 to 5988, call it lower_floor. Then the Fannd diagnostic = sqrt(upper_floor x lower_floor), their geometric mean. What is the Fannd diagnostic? 13.7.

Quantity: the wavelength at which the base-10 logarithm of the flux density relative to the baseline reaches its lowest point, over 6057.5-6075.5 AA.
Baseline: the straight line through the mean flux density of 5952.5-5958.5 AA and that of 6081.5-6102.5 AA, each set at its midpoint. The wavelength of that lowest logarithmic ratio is 6059 AA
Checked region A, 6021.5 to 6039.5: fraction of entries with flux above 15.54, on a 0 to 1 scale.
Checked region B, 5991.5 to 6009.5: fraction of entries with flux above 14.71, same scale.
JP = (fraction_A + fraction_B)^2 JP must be 1.8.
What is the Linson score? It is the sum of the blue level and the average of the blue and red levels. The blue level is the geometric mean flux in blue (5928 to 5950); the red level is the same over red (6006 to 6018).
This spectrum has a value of 29.7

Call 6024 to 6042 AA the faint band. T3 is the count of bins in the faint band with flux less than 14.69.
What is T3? 1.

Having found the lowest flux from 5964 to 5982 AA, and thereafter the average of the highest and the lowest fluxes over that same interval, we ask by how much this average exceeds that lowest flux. 1.14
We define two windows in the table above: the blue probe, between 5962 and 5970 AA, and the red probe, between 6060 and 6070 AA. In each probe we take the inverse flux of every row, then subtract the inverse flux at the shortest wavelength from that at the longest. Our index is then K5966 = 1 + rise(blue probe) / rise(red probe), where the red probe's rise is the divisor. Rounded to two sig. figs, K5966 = -2.5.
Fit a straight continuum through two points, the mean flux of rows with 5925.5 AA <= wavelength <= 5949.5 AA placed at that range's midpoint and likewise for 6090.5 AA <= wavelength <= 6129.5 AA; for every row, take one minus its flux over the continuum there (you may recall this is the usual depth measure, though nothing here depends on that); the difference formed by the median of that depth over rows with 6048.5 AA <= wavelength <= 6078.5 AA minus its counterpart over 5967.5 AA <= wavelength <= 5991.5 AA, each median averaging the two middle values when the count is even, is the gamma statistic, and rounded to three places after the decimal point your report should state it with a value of -0.053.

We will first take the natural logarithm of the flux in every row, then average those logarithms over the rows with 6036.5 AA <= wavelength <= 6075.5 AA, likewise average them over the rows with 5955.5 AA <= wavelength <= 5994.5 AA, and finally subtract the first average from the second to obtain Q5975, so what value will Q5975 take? -0.041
